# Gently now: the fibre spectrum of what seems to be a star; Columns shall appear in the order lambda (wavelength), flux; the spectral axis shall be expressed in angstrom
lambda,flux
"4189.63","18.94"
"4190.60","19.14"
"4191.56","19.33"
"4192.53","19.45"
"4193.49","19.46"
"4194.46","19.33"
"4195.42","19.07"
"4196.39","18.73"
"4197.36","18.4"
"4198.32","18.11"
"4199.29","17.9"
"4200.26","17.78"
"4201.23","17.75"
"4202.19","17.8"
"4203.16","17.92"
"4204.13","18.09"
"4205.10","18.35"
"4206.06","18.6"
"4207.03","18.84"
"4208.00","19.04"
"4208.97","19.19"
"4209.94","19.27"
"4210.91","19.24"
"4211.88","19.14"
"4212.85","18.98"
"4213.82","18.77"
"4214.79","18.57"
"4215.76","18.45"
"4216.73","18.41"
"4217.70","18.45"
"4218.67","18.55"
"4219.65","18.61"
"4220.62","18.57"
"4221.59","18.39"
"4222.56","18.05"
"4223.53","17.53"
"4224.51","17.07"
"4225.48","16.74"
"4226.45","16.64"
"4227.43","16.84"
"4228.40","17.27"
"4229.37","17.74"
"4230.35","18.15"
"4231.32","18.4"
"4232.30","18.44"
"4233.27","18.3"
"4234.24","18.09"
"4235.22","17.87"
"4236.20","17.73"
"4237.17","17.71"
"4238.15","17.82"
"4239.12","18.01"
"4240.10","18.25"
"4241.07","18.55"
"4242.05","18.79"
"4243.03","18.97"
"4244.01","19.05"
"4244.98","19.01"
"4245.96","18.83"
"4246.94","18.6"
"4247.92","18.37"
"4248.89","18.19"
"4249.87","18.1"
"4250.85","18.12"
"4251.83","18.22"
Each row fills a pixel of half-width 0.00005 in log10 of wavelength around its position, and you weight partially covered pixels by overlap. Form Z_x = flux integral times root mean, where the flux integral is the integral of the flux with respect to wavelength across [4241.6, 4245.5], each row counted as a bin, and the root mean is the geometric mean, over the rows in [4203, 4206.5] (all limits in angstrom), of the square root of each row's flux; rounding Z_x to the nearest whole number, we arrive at 316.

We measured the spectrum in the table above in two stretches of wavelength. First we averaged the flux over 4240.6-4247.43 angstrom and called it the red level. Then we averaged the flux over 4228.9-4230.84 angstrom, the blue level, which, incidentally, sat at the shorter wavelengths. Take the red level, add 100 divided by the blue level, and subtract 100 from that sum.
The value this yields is -75.6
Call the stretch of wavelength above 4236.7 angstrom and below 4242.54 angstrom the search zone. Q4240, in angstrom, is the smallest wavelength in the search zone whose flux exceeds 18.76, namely 4242.05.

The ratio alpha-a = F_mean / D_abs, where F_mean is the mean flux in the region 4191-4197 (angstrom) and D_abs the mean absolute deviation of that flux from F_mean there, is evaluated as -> 88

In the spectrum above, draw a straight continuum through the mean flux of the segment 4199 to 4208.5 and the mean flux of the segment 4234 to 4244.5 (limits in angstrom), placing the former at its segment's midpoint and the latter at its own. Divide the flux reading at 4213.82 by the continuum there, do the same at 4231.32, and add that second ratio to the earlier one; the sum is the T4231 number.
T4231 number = 2.04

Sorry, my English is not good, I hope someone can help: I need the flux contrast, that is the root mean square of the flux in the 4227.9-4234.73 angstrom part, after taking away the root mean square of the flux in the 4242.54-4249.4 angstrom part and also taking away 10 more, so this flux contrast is -10.7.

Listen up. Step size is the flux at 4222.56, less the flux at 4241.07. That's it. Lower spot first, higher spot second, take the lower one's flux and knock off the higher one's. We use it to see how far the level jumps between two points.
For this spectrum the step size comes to -0.5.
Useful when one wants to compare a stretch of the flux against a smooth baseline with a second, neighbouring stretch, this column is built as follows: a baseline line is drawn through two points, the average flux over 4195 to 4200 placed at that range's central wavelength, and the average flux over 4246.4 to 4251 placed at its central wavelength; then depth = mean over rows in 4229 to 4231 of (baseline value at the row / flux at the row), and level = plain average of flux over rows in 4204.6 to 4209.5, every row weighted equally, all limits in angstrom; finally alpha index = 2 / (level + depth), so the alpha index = 0.101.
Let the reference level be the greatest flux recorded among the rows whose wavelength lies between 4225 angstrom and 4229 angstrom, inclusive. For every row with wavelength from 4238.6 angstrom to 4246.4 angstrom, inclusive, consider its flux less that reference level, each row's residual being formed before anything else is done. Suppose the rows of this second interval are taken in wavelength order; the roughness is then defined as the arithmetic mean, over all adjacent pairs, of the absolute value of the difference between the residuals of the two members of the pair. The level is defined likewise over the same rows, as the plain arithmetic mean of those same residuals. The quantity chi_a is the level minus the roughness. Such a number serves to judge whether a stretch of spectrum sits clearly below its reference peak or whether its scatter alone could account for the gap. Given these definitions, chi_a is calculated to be 1.23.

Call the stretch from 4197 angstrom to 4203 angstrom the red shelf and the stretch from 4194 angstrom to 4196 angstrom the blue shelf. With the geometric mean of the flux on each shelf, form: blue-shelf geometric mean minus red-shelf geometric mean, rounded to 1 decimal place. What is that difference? 1.2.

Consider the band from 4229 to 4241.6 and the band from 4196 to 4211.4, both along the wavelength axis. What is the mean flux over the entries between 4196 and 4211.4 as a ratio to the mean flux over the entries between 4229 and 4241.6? 1.02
